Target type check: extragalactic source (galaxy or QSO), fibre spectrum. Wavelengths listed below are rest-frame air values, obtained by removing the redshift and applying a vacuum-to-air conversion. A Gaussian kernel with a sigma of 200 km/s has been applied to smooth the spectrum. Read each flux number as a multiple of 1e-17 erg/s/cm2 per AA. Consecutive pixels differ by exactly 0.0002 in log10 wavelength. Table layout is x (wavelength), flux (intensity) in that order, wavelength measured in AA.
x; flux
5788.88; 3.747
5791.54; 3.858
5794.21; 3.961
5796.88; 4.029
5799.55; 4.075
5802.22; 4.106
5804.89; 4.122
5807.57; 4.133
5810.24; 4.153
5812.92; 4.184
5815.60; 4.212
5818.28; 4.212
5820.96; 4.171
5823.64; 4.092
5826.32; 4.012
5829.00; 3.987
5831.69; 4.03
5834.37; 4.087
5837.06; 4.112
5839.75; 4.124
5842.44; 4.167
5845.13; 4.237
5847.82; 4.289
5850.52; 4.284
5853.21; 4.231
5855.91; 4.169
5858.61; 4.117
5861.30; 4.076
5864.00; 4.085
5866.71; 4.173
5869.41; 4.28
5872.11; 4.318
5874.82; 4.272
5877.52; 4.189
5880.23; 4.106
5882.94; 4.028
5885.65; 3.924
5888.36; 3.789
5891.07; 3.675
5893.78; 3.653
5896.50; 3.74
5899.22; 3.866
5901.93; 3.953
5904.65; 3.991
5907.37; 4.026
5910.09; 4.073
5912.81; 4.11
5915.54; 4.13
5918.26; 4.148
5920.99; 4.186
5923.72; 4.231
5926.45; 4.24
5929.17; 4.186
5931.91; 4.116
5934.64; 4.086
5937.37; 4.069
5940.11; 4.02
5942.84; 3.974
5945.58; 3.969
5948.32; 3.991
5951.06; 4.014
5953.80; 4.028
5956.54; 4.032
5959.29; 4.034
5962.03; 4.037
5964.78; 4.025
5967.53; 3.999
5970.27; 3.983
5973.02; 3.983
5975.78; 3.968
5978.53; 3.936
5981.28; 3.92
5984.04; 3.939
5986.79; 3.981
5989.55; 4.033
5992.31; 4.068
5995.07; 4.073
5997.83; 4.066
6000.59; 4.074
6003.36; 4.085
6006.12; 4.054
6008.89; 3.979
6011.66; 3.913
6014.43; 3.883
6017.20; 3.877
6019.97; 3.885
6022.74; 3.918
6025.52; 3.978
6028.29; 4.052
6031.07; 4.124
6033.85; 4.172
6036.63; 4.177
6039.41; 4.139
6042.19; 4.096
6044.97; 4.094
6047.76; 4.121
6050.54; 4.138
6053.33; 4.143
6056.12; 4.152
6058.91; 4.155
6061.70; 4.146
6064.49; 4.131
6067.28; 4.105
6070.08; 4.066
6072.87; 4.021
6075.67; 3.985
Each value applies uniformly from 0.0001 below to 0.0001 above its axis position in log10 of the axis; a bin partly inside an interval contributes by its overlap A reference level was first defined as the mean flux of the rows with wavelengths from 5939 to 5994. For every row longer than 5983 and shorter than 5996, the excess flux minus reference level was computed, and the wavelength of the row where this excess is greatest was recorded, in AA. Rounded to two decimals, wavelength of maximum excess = 5995.07 AA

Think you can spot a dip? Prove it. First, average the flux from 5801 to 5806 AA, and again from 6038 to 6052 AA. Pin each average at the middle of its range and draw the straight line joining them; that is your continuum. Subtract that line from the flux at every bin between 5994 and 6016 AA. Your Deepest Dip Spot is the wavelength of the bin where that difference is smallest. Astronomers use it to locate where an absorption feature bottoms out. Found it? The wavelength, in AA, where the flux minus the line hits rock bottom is 6014.43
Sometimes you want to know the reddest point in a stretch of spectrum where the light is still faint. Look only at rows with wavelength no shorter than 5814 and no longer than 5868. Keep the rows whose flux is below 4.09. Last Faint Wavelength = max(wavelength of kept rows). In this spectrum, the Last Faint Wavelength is 5864.00 AA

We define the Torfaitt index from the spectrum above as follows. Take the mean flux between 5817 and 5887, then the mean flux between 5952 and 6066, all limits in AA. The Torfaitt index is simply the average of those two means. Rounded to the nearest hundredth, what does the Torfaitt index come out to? 4.09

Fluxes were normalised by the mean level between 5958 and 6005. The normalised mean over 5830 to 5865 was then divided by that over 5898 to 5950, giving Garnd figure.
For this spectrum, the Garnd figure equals 1.02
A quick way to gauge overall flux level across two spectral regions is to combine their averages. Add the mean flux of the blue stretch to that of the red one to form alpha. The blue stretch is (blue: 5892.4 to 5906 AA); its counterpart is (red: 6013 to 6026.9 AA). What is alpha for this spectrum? 7.75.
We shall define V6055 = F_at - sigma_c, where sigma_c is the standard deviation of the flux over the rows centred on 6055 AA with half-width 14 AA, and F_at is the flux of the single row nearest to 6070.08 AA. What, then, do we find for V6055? 4.04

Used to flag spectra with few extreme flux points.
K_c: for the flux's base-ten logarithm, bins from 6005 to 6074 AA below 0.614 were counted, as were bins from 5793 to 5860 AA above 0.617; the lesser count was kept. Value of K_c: 11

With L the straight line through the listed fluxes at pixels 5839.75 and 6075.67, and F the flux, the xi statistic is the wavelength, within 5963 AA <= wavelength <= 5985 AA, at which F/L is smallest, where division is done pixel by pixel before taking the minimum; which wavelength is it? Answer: 5981.28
